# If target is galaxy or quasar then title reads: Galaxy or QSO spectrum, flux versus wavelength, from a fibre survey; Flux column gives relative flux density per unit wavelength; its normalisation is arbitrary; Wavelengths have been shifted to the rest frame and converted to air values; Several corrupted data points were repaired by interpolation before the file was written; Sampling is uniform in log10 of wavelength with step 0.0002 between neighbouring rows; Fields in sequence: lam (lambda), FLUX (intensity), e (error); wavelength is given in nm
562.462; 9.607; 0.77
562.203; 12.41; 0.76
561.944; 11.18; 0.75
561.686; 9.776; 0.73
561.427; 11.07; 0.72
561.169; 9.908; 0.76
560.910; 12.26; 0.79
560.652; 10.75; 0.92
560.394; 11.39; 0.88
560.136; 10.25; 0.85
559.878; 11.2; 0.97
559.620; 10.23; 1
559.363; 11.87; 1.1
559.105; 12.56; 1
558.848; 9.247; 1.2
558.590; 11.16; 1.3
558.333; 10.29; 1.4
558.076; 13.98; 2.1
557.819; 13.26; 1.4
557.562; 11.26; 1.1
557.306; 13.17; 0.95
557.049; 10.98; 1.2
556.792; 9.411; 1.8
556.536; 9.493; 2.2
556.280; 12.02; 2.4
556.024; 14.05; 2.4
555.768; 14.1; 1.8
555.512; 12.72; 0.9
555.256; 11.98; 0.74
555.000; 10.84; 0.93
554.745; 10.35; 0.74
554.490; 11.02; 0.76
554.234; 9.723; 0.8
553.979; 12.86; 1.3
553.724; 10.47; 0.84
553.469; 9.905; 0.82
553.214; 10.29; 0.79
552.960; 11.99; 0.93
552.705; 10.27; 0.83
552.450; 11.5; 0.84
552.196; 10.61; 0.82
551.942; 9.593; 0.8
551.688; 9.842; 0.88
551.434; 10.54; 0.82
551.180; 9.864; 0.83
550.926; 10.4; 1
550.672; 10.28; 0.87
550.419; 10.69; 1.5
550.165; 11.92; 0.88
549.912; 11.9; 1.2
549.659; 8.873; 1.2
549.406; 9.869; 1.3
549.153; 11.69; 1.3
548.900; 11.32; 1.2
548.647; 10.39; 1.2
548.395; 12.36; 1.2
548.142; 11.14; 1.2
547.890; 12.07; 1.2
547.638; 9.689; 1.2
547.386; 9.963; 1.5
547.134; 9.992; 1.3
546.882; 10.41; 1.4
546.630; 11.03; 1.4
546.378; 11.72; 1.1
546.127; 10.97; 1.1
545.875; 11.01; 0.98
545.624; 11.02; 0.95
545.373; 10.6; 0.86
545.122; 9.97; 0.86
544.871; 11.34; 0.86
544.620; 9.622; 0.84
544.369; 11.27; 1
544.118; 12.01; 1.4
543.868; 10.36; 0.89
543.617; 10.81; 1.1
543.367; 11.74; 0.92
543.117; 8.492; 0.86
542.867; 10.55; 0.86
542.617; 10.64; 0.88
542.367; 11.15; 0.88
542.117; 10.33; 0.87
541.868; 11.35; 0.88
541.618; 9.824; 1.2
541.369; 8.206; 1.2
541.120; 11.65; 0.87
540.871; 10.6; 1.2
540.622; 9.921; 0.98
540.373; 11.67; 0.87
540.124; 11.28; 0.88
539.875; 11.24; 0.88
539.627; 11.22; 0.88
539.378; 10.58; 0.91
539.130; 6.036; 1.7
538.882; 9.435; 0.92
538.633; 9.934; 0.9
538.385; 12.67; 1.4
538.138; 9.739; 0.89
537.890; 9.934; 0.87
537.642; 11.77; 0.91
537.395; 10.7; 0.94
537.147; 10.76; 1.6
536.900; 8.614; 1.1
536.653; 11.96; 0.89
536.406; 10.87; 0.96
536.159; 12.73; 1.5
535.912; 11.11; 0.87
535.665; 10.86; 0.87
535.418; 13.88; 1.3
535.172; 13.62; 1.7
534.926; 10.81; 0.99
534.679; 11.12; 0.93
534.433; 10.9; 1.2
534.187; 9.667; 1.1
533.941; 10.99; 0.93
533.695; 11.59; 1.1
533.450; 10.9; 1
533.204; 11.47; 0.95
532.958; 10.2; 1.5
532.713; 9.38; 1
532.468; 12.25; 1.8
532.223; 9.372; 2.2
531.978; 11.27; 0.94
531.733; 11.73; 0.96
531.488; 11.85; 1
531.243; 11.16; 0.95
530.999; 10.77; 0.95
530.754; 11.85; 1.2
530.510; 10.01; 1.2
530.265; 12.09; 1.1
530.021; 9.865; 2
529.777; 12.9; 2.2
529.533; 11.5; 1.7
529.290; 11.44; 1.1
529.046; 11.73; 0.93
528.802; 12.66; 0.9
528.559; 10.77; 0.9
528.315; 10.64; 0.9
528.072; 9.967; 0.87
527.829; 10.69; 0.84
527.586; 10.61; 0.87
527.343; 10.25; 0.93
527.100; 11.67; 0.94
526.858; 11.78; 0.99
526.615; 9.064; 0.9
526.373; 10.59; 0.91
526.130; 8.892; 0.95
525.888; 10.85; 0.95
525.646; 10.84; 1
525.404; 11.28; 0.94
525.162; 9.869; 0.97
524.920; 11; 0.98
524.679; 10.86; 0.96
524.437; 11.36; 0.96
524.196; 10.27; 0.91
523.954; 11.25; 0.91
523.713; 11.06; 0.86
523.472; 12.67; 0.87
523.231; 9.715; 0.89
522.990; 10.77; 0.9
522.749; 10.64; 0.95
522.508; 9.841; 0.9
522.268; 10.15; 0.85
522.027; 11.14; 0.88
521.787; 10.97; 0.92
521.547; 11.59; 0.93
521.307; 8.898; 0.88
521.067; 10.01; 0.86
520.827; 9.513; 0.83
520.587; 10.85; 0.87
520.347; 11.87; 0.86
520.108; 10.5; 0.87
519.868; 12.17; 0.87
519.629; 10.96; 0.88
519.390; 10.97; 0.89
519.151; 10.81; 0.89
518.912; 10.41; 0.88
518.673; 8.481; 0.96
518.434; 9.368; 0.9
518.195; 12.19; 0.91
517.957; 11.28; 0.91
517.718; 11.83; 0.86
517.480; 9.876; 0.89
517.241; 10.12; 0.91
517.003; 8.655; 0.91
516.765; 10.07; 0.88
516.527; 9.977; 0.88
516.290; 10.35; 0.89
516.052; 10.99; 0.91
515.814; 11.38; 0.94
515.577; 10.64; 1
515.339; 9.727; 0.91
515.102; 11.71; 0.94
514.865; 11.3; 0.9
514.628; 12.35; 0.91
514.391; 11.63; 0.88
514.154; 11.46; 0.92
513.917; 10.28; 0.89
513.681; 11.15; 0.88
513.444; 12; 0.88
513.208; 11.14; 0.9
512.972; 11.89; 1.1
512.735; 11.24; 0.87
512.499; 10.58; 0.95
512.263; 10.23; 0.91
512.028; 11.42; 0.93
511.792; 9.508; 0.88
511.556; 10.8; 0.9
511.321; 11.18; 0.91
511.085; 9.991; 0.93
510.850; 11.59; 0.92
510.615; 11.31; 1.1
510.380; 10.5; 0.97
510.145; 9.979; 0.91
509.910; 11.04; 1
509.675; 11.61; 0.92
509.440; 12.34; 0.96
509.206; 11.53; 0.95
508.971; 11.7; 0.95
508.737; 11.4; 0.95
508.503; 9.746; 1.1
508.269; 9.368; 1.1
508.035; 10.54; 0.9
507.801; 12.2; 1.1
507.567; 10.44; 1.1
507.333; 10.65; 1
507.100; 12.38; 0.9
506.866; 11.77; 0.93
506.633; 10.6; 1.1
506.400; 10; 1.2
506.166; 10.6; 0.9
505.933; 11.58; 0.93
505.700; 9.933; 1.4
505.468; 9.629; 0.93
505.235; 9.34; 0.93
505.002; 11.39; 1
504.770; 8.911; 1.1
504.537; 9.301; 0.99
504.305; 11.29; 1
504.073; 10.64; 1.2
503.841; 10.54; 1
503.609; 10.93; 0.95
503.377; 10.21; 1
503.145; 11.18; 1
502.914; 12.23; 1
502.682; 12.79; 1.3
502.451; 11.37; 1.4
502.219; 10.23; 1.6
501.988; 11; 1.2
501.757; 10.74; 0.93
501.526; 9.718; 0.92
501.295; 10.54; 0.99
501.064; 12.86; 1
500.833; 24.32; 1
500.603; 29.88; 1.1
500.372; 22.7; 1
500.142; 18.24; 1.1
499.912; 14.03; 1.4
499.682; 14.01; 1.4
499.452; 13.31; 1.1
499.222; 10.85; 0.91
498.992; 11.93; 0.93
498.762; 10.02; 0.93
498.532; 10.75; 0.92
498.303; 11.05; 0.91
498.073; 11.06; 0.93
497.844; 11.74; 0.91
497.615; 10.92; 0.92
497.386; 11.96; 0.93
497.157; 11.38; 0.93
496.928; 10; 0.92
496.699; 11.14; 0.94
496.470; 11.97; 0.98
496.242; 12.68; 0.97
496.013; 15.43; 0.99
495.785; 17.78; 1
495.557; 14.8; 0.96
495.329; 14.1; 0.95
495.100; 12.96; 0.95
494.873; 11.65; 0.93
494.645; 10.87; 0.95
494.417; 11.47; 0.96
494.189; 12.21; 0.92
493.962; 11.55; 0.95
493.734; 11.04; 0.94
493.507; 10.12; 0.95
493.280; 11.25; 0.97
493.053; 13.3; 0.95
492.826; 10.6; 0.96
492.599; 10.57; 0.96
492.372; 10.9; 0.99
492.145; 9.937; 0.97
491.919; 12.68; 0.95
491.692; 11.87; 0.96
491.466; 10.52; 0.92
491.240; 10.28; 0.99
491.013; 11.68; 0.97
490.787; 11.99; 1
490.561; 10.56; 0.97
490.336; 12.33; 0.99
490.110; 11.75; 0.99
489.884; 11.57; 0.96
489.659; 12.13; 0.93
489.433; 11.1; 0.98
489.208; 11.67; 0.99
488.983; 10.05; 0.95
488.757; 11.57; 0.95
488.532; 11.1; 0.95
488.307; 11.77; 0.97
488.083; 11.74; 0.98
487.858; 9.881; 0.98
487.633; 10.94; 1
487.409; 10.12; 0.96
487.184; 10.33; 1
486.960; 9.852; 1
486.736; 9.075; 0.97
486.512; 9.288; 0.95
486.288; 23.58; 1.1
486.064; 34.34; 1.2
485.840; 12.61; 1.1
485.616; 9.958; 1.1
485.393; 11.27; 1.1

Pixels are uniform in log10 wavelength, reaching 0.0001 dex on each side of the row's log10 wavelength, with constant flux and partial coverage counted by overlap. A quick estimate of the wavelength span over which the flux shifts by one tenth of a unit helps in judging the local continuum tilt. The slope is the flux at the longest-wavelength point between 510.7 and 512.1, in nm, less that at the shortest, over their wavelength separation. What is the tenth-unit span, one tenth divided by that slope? -0.69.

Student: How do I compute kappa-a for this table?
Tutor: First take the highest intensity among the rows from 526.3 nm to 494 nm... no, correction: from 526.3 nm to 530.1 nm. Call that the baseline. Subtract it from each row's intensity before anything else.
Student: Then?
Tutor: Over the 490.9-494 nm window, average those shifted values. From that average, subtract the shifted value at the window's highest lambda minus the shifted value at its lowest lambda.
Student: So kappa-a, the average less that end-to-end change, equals -1.61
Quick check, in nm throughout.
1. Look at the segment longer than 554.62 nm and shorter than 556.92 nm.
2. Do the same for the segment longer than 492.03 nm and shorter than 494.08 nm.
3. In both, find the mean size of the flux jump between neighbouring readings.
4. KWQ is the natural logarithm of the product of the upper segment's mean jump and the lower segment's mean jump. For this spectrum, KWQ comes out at 0.1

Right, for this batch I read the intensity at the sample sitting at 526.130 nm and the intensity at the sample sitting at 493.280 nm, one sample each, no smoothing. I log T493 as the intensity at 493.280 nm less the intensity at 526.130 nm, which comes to 2.4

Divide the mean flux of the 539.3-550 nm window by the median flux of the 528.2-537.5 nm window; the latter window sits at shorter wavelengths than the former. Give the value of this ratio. 0.97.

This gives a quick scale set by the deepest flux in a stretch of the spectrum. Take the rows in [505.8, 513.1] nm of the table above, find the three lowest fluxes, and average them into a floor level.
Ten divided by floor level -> 1.05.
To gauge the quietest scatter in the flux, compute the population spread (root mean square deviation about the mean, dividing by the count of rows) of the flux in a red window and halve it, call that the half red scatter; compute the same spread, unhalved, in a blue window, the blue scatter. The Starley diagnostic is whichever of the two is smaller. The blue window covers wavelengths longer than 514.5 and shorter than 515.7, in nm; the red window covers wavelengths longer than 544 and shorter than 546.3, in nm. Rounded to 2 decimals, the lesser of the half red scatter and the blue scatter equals 0.34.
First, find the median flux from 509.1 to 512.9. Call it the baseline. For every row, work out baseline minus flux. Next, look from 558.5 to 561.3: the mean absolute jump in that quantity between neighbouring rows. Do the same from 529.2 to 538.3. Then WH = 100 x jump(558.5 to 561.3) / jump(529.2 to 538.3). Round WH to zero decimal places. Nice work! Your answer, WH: 114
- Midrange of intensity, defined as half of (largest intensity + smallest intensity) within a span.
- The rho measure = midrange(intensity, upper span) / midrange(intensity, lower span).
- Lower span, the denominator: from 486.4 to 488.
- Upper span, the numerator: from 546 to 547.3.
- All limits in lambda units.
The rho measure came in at 1.08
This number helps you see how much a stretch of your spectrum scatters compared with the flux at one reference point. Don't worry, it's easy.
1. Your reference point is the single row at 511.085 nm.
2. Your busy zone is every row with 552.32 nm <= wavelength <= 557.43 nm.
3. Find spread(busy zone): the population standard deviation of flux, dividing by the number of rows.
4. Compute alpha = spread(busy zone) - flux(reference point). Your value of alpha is -8.6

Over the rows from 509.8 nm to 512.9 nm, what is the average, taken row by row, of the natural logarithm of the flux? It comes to 2.37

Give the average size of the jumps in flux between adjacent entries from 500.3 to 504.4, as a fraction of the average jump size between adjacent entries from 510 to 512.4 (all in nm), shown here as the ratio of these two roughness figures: 2.1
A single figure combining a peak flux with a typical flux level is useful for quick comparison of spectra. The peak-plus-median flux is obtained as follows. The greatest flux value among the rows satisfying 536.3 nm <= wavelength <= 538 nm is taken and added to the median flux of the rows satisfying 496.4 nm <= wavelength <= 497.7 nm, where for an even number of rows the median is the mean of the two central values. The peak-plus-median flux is 23.2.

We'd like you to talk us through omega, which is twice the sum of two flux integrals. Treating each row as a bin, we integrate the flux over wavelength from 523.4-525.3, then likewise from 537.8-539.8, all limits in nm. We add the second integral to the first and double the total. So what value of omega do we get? 82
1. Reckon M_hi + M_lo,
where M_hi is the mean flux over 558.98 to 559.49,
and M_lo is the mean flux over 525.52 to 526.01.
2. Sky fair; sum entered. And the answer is 23.1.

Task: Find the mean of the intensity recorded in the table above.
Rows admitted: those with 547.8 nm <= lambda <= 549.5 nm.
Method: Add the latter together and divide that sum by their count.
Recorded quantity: 11.3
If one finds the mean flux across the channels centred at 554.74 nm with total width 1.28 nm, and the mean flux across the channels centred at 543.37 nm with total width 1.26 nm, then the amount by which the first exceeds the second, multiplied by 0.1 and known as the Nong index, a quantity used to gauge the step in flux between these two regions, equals 0.039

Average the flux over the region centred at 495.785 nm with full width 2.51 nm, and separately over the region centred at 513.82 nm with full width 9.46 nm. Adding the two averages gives 23.9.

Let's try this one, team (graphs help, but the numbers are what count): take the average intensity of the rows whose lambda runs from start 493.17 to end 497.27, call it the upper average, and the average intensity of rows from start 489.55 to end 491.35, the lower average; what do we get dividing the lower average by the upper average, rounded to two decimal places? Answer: 0.93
